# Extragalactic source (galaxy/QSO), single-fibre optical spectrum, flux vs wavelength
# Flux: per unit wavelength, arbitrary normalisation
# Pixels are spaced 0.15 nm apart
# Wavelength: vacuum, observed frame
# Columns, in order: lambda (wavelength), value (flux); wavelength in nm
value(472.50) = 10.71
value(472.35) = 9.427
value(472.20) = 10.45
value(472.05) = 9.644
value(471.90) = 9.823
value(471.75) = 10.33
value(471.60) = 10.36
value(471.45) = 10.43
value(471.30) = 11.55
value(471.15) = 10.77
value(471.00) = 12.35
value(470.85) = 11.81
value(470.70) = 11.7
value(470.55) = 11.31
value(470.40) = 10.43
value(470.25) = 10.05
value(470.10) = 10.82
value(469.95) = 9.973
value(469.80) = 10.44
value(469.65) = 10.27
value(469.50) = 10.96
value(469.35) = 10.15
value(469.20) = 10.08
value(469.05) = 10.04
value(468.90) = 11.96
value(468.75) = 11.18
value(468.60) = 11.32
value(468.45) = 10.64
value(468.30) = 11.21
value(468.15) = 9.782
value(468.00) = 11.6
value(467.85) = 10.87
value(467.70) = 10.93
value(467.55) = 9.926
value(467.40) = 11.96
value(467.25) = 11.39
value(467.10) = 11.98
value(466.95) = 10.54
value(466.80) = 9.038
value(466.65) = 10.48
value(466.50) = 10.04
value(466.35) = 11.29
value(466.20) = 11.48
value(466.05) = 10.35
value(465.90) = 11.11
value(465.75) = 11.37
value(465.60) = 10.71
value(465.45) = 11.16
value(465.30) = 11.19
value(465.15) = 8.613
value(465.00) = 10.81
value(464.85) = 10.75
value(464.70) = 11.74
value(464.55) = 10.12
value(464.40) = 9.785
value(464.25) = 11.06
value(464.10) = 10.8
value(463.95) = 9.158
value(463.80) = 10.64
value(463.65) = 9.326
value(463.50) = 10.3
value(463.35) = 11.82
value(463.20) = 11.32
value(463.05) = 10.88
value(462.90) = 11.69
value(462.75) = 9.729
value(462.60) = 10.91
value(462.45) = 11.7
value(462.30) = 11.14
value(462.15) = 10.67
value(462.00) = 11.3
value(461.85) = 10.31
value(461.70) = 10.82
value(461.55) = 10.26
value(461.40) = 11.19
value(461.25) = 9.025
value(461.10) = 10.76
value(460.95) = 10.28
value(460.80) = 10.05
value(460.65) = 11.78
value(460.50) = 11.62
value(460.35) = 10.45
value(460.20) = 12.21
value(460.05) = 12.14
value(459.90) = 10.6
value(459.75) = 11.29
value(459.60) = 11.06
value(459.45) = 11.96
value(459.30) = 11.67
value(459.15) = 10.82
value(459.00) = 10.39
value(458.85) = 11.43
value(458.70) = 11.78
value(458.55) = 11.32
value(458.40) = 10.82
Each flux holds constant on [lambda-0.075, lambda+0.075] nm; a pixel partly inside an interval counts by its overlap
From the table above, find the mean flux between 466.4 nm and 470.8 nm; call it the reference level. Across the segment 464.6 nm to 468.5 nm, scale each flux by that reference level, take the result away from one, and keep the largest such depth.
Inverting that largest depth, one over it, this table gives 5.1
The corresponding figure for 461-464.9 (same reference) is 6.3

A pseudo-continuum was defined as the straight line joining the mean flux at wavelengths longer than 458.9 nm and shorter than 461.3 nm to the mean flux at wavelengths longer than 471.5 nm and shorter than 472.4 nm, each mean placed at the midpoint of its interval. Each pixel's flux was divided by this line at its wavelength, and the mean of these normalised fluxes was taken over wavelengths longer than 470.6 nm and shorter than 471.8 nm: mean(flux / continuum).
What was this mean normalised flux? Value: 1.11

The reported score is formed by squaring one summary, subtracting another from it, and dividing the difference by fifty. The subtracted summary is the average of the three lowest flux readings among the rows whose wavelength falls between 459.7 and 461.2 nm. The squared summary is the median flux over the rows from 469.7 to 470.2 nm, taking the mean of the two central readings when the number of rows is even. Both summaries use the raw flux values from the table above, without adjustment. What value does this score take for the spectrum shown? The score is 1.97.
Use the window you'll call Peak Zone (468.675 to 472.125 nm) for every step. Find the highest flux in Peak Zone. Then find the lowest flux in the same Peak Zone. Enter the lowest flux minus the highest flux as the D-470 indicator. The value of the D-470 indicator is -2.7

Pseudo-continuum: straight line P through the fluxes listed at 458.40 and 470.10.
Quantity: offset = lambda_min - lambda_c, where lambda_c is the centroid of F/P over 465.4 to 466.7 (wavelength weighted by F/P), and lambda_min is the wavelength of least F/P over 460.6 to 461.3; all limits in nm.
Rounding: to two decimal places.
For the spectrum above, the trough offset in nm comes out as -4.79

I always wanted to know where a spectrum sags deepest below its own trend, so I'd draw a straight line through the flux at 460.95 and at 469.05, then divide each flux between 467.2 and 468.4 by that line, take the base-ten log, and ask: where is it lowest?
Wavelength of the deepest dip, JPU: 468.15 nm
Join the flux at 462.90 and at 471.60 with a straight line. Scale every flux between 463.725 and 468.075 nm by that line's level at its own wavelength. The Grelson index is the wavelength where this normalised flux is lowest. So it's 465.15 nm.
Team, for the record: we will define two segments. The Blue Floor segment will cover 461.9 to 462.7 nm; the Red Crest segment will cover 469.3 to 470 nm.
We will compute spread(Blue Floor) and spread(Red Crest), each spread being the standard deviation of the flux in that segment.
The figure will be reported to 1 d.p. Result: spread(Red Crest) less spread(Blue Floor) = 0.0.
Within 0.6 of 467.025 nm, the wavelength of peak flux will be 467.10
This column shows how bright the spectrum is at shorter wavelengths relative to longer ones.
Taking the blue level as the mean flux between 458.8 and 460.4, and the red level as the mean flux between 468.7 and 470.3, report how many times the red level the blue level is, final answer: 1.07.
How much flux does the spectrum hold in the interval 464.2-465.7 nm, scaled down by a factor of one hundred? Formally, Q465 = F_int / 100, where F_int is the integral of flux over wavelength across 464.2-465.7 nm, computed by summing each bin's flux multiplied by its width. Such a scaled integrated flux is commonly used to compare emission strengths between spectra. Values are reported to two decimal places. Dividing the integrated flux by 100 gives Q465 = 0.16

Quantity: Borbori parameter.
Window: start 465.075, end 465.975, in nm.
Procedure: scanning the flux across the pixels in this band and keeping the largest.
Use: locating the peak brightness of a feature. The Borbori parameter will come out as 11.37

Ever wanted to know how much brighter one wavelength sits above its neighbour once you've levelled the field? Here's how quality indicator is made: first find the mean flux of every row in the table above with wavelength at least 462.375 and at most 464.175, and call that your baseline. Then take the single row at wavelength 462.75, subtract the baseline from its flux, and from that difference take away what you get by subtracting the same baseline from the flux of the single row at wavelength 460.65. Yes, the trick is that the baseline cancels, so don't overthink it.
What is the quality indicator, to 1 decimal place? -2.1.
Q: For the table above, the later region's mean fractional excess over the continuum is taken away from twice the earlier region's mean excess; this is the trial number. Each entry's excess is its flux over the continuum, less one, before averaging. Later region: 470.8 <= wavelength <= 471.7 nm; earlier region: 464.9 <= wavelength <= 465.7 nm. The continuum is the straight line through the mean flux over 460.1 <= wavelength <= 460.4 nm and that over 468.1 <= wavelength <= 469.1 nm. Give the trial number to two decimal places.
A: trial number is -0.15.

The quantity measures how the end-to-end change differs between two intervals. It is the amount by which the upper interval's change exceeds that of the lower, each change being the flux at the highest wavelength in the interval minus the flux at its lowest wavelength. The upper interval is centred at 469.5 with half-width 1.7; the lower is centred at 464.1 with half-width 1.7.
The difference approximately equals 0.2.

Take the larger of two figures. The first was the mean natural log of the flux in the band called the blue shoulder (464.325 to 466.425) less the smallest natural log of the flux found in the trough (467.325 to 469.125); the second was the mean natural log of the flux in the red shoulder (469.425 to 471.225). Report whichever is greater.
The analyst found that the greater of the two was 2.39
